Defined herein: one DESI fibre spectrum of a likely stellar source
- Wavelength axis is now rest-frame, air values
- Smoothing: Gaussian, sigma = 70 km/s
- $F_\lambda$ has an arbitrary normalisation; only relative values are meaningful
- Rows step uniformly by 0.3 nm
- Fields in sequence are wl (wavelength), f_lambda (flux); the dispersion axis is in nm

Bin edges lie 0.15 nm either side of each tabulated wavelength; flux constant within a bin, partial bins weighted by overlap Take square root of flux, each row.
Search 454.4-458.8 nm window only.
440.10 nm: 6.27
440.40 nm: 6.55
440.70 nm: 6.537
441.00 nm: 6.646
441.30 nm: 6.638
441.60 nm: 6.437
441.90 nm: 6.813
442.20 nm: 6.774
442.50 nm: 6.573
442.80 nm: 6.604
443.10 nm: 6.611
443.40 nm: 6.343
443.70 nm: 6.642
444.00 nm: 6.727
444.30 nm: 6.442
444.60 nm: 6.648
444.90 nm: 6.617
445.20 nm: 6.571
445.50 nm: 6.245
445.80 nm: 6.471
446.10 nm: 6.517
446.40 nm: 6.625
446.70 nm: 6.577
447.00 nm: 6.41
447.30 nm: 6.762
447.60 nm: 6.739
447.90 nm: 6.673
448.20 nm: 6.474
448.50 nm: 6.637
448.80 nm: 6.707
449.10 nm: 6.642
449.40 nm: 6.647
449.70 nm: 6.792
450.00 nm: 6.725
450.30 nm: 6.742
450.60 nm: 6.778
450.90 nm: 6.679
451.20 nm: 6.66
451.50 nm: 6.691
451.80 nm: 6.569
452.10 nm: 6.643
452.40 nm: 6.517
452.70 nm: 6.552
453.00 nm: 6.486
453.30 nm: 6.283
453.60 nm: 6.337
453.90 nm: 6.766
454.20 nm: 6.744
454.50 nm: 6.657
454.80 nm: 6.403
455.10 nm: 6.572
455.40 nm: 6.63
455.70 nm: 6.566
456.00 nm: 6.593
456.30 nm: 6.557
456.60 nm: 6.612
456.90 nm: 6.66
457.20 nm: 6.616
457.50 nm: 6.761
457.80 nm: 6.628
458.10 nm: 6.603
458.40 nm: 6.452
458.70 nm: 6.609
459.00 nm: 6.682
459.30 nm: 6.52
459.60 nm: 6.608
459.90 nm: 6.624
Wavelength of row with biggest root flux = 457.50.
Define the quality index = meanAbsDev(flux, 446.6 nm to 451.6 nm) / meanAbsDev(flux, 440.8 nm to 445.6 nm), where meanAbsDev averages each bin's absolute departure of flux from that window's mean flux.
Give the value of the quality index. 0.66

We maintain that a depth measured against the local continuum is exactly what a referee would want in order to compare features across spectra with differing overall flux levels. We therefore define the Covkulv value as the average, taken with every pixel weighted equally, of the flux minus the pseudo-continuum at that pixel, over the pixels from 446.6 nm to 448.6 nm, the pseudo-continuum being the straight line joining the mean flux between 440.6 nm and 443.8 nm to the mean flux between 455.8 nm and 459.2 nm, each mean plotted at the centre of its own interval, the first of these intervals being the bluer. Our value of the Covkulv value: 0.004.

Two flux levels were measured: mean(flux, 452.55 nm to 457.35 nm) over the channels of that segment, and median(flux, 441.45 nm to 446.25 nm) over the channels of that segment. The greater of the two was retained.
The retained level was 6.59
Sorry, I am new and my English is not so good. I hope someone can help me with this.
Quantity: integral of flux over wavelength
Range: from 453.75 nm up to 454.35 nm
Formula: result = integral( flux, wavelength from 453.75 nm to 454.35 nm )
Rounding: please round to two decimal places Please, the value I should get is 4.05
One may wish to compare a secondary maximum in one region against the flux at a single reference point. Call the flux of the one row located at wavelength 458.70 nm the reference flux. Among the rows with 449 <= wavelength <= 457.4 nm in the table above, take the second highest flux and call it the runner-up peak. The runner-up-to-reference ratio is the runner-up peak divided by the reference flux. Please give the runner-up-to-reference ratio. 1.026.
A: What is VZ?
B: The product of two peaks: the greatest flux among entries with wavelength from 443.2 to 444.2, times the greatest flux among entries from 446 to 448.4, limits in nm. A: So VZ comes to 45.49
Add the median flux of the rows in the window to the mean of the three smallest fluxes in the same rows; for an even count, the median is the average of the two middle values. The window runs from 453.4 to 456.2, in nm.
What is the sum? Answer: 13.0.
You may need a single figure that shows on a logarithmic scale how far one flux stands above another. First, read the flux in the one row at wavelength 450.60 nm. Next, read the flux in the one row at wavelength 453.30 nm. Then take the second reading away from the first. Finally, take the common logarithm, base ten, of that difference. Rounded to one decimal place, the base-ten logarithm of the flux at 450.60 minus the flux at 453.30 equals -0.3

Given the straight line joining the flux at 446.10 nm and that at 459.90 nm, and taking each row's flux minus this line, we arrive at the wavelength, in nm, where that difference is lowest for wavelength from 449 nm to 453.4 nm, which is 453.30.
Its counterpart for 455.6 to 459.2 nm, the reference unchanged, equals 458.40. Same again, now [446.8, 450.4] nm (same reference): 447.00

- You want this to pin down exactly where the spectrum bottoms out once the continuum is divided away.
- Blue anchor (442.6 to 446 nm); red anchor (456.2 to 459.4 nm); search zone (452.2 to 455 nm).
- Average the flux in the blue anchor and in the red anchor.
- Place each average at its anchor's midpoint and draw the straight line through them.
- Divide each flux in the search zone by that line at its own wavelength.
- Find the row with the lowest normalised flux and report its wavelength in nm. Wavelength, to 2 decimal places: 453.30 nm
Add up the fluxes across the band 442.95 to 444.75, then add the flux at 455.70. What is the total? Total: 46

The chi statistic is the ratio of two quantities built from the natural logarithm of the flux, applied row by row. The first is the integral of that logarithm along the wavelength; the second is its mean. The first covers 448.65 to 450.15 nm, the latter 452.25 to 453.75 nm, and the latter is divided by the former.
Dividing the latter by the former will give 0.652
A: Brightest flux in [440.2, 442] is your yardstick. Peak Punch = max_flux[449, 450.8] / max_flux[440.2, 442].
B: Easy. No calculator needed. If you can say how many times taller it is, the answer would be 1.00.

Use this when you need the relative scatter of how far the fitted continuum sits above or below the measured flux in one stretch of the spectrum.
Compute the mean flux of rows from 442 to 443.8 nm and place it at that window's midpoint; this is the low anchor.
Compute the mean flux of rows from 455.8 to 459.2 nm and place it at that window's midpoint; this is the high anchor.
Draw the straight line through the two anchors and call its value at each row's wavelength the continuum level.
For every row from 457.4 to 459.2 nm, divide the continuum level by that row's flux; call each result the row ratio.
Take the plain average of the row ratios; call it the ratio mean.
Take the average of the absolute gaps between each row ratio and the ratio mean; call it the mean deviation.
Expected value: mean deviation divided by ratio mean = 0.0103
